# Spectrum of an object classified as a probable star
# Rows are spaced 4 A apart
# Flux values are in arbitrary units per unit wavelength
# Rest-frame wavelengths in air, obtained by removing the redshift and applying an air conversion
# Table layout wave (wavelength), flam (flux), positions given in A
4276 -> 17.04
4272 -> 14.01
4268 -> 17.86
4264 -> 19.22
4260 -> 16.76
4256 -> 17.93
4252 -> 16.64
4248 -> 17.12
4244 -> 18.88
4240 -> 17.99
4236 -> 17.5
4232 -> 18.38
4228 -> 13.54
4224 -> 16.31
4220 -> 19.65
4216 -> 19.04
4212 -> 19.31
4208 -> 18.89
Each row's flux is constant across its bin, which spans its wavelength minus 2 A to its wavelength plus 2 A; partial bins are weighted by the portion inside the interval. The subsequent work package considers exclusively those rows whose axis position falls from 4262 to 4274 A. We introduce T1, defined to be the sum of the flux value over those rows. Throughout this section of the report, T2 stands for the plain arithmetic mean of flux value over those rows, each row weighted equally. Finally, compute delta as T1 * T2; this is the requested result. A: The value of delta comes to 870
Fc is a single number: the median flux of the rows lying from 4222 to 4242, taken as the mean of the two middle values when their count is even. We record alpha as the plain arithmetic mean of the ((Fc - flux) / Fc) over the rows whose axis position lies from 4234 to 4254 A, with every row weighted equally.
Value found -0.0072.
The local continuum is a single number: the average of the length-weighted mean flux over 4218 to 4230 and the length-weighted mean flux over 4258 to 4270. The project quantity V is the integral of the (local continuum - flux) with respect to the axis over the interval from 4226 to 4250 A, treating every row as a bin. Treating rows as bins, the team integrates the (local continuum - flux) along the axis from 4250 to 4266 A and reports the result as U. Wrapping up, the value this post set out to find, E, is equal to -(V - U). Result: -6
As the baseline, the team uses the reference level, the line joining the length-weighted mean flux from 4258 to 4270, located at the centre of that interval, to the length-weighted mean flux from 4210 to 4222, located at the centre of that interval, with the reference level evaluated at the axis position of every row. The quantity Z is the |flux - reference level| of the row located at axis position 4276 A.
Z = 0.56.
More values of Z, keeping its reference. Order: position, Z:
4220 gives 0.43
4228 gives 5.45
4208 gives 0.67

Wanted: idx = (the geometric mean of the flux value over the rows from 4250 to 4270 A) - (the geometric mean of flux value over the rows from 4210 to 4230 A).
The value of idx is 0.3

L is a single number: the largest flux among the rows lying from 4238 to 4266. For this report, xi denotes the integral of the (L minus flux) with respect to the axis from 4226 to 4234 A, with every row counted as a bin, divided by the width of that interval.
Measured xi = 3.3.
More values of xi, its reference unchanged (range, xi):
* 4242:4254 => 1.7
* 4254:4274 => 2.1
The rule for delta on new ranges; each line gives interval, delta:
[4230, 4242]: 967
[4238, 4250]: 972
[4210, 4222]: 1121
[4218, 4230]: 817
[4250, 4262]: 878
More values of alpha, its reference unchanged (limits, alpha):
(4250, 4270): -0.0104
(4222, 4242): 0.0432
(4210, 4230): -0.0040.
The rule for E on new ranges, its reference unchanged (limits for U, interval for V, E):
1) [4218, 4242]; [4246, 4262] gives -2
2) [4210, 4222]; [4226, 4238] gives -34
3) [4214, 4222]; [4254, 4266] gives -8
